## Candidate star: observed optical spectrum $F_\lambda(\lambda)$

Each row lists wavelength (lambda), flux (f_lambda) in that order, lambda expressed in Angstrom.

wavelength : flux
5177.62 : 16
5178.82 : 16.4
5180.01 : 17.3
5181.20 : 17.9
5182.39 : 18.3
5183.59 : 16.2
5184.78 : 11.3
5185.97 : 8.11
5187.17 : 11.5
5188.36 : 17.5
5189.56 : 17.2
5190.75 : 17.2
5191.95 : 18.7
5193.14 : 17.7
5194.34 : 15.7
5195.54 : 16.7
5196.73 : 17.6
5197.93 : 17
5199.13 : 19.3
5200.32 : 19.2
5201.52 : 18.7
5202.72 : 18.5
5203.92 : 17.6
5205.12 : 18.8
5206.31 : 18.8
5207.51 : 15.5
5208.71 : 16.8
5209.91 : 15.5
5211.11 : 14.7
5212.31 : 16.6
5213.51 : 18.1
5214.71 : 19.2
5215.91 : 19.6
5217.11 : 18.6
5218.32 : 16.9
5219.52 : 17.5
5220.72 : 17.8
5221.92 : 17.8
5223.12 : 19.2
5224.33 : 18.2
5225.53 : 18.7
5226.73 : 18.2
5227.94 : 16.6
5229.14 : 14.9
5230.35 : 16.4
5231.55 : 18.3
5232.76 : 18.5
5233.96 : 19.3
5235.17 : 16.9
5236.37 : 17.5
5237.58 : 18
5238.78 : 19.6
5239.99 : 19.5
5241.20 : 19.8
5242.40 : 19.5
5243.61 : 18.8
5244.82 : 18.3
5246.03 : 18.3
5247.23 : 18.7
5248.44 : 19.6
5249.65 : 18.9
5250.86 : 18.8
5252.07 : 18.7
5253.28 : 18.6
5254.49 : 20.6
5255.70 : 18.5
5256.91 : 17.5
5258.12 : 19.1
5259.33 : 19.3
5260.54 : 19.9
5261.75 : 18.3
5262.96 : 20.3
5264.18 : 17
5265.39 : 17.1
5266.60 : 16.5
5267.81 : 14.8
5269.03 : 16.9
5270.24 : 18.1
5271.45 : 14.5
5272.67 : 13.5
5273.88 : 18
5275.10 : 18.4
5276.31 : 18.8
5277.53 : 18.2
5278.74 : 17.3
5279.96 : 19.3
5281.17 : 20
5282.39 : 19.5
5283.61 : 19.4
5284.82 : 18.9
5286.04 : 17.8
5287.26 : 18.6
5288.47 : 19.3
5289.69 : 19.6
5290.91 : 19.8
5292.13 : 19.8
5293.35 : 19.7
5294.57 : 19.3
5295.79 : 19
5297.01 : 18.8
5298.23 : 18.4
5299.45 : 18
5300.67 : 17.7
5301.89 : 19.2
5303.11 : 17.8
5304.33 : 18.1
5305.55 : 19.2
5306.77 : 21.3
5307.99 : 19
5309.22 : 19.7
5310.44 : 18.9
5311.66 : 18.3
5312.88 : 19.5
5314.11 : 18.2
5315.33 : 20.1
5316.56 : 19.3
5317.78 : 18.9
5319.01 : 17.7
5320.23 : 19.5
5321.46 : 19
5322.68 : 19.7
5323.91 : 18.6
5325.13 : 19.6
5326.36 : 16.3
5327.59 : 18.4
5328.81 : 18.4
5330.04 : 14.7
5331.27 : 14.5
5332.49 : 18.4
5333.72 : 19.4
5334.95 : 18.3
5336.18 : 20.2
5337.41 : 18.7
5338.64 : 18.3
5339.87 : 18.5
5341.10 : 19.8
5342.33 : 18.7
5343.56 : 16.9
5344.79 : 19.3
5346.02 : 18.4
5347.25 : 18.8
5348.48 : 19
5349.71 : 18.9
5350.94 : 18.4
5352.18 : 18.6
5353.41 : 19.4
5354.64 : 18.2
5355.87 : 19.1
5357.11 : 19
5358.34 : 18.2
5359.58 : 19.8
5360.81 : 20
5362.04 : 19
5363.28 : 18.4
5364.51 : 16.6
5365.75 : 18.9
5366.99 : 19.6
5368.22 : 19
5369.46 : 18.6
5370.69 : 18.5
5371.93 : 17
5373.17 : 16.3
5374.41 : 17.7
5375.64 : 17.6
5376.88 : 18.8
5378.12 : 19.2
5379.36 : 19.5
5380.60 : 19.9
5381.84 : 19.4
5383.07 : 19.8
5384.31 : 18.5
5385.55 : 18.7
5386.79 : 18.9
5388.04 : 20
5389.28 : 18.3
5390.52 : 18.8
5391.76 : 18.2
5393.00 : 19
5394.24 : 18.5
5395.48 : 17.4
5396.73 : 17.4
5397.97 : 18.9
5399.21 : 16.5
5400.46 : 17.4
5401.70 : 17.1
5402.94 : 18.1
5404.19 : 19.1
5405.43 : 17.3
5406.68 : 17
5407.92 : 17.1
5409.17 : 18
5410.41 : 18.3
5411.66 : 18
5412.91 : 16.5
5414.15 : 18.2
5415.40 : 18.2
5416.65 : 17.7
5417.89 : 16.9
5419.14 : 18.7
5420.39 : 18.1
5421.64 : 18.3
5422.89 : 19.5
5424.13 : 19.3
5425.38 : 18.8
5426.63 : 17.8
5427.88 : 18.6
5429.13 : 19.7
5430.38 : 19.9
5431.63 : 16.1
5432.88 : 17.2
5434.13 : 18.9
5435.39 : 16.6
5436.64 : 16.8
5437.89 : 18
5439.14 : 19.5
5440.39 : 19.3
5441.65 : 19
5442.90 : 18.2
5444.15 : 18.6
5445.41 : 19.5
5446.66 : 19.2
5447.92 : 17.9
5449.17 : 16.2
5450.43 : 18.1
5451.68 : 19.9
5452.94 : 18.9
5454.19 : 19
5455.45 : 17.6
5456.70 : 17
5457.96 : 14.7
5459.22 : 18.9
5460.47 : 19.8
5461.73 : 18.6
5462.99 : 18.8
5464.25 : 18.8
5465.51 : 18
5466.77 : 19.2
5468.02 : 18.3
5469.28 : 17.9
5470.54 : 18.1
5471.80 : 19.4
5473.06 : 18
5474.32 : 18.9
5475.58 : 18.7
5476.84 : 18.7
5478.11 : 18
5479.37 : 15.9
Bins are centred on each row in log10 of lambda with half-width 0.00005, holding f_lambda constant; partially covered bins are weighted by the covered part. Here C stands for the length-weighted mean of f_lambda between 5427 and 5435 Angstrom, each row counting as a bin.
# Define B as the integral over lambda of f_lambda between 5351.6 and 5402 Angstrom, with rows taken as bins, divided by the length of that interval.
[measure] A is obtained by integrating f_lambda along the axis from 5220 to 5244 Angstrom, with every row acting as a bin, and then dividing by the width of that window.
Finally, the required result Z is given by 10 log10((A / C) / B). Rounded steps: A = 18.2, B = 18.5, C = 18.3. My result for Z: -12.7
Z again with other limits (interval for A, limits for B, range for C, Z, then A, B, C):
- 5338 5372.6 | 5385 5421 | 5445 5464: -12.5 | 18.7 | 18.0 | 18.3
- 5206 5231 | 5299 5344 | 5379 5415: -12.9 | 17.4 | 18.6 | 18.3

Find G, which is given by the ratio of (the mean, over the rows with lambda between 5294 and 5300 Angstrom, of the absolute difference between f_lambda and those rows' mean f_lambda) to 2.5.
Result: 0.16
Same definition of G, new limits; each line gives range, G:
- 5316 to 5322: 0.19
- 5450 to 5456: 0.27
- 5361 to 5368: 0.32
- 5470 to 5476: 0.18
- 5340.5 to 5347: 0.31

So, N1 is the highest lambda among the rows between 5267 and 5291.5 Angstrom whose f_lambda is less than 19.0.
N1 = 5287.26 Angstrom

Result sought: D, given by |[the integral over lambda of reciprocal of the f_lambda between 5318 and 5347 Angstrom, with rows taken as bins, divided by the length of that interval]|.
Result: 0.0549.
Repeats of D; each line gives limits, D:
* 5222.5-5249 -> 0.0549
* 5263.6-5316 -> 0.0547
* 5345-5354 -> 0.0532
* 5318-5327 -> 0.0538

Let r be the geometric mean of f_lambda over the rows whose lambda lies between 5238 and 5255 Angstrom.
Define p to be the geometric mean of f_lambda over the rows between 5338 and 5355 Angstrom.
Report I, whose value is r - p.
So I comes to 0.5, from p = 18.6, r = 19.1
